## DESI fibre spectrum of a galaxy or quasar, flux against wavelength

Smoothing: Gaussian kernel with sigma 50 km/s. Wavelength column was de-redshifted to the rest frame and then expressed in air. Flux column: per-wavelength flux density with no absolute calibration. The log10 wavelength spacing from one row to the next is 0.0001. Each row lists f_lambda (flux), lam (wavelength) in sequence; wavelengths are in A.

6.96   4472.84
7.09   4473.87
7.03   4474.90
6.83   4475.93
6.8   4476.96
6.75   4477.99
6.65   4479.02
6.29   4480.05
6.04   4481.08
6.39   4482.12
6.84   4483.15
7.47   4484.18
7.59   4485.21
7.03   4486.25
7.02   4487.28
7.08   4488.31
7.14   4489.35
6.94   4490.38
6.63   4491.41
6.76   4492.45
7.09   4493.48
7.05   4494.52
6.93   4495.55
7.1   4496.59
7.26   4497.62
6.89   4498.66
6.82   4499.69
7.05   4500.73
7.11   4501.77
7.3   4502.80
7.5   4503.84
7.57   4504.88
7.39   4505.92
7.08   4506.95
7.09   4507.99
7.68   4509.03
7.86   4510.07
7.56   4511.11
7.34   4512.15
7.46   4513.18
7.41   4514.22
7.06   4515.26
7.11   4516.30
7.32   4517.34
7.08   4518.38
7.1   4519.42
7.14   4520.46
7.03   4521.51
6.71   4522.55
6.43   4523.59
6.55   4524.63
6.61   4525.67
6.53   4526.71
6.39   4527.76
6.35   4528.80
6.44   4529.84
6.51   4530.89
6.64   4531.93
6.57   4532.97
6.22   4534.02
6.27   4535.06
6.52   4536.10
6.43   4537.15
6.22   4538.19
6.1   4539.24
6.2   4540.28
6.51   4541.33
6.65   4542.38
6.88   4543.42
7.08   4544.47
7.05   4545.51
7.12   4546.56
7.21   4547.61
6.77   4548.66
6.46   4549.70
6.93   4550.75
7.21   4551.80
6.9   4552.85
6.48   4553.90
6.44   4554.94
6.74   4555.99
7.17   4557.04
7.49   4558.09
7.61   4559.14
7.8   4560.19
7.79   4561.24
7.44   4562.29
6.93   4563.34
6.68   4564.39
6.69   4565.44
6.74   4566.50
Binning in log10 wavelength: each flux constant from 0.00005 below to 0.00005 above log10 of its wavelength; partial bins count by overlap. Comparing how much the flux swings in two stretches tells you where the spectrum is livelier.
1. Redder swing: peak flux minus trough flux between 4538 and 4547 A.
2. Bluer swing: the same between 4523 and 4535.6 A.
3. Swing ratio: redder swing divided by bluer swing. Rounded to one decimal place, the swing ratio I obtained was 2.4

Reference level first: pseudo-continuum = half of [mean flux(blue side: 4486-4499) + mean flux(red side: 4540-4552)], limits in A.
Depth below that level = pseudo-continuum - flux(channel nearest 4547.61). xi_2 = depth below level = -0.29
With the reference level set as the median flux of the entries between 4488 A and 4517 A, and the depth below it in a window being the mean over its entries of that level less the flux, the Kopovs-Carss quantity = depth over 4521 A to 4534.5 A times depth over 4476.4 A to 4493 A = 0.15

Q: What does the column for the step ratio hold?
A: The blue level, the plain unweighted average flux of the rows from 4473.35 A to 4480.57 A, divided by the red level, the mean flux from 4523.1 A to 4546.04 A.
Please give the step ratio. 1.04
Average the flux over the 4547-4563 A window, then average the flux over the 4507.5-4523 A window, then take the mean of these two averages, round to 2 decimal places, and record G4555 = 7.18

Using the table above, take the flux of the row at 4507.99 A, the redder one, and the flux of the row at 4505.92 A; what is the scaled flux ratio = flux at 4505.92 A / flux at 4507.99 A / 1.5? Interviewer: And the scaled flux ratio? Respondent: 0.695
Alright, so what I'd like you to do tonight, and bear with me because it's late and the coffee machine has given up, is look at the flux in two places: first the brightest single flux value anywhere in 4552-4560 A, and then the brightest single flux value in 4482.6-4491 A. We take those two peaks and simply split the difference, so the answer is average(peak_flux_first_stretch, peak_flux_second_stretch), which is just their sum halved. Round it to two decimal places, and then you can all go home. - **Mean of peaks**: 7.60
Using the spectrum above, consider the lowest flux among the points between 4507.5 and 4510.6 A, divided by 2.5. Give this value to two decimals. 2.84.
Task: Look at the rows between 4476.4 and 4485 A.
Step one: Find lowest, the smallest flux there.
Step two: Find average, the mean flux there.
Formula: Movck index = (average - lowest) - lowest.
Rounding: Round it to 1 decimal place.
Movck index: -5.4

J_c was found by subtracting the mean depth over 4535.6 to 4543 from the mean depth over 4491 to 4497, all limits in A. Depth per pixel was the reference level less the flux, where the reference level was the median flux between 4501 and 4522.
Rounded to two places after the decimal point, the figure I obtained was -0.55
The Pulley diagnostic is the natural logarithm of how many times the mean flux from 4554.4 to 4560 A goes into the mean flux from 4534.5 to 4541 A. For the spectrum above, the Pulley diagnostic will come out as -0.12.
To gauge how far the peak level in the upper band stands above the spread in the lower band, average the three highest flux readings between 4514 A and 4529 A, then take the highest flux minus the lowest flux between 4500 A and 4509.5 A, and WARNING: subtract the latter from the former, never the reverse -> 6.7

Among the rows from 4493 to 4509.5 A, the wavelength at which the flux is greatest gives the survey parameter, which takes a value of 4509.03 A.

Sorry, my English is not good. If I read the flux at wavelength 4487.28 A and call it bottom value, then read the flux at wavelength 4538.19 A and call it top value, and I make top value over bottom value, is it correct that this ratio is 0.89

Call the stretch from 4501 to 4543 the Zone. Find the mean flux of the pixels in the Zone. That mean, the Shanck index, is 6.88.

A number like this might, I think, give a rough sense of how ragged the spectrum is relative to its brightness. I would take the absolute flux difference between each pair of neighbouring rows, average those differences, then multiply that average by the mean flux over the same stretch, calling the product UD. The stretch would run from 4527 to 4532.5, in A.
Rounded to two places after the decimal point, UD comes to 0.53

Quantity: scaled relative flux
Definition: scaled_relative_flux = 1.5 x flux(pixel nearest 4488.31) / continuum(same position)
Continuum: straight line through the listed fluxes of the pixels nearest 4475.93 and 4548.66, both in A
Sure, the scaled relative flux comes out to 1.56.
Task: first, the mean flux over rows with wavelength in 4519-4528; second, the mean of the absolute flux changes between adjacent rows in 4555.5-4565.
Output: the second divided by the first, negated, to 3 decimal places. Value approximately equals -0.041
